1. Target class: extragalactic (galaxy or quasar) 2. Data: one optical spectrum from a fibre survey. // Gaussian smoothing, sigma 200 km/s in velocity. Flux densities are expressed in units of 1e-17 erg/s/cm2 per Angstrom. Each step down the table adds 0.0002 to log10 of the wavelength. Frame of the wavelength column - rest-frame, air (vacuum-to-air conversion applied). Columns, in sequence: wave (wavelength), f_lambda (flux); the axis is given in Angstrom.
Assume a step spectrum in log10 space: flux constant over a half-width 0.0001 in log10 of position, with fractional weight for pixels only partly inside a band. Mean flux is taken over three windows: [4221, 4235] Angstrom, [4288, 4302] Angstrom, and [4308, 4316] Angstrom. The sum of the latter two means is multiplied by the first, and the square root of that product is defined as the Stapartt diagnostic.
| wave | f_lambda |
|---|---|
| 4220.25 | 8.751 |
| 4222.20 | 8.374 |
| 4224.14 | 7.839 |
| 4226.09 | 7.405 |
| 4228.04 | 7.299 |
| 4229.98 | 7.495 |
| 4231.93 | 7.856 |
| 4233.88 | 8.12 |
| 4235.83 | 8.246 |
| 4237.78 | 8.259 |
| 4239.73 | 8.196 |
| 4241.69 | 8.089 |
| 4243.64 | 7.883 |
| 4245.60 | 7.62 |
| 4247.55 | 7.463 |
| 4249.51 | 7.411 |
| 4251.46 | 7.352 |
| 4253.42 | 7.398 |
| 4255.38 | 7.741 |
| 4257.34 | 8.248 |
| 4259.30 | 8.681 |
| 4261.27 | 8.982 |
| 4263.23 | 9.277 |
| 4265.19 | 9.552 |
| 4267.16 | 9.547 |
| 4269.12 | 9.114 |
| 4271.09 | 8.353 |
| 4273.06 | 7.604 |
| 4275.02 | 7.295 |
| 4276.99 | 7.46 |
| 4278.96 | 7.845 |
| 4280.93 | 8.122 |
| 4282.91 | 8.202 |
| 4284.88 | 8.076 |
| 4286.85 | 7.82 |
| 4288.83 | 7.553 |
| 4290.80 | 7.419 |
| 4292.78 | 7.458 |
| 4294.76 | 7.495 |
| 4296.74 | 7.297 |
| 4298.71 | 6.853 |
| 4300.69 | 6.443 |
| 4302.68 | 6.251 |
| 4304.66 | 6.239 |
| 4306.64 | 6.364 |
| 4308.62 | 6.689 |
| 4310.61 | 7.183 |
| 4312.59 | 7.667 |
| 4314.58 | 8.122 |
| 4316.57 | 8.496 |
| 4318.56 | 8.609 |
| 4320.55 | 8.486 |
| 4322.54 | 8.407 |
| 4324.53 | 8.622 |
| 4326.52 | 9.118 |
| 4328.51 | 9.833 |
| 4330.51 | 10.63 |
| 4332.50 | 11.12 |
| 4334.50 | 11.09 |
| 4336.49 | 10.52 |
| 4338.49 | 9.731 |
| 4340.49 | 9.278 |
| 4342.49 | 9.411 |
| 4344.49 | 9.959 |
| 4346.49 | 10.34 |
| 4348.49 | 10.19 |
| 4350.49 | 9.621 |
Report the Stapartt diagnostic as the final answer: 10.7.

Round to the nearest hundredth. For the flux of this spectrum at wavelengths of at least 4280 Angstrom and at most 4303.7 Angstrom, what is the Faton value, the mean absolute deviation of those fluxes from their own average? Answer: 0.47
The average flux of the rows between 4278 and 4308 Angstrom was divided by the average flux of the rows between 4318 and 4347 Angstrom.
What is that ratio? 0.8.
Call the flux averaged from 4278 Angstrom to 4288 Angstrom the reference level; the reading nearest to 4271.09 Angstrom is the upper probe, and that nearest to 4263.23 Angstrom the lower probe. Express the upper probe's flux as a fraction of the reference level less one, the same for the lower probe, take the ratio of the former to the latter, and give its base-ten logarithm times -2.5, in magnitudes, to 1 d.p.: 1.4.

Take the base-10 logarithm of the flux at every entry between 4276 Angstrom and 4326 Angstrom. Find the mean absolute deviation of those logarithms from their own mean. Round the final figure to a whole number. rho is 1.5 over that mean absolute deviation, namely 42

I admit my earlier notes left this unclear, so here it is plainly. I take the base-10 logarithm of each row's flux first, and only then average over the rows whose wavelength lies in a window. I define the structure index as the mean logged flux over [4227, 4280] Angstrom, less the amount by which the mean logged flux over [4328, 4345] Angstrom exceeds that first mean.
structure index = 0.81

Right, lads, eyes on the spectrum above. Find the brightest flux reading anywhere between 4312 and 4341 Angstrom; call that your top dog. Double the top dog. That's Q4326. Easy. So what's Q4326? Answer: 22.2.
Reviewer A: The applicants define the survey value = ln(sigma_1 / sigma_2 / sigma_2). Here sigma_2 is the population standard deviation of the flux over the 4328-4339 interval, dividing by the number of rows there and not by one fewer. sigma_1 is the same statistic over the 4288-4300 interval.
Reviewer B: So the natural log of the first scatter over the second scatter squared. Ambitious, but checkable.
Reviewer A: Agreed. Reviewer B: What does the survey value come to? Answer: -0.2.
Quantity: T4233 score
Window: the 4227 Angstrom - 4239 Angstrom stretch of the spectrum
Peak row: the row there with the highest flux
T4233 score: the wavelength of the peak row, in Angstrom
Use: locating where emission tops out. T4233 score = 4237.78 Angstrom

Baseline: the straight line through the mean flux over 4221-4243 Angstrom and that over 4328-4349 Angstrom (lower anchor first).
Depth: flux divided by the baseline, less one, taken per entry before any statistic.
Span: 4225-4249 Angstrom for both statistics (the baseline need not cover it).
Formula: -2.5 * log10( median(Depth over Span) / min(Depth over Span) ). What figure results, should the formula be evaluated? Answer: 1.6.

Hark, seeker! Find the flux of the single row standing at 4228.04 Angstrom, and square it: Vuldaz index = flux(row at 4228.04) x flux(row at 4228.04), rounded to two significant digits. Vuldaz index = 53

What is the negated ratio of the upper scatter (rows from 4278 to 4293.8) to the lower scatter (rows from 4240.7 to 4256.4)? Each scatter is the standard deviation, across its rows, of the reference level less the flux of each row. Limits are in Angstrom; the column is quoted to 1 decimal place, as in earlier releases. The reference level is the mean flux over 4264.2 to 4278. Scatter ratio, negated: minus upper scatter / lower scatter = -1.2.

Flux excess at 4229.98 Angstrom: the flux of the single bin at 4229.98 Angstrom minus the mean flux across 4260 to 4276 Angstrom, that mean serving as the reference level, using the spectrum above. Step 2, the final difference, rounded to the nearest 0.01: -1.22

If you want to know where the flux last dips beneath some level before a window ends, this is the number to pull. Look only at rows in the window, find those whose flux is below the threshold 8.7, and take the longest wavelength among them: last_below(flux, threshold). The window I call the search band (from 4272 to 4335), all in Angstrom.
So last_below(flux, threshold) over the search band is 4324.53 Angstrom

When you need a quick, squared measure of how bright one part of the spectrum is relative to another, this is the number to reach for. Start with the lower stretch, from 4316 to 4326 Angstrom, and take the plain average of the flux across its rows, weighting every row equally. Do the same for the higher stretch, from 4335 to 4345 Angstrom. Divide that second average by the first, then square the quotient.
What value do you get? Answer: 1.3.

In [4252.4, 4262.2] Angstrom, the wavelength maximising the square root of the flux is 4261.27 Angstrom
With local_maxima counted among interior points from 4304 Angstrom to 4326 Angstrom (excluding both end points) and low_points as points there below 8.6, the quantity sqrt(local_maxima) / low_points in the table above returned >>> 0.11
